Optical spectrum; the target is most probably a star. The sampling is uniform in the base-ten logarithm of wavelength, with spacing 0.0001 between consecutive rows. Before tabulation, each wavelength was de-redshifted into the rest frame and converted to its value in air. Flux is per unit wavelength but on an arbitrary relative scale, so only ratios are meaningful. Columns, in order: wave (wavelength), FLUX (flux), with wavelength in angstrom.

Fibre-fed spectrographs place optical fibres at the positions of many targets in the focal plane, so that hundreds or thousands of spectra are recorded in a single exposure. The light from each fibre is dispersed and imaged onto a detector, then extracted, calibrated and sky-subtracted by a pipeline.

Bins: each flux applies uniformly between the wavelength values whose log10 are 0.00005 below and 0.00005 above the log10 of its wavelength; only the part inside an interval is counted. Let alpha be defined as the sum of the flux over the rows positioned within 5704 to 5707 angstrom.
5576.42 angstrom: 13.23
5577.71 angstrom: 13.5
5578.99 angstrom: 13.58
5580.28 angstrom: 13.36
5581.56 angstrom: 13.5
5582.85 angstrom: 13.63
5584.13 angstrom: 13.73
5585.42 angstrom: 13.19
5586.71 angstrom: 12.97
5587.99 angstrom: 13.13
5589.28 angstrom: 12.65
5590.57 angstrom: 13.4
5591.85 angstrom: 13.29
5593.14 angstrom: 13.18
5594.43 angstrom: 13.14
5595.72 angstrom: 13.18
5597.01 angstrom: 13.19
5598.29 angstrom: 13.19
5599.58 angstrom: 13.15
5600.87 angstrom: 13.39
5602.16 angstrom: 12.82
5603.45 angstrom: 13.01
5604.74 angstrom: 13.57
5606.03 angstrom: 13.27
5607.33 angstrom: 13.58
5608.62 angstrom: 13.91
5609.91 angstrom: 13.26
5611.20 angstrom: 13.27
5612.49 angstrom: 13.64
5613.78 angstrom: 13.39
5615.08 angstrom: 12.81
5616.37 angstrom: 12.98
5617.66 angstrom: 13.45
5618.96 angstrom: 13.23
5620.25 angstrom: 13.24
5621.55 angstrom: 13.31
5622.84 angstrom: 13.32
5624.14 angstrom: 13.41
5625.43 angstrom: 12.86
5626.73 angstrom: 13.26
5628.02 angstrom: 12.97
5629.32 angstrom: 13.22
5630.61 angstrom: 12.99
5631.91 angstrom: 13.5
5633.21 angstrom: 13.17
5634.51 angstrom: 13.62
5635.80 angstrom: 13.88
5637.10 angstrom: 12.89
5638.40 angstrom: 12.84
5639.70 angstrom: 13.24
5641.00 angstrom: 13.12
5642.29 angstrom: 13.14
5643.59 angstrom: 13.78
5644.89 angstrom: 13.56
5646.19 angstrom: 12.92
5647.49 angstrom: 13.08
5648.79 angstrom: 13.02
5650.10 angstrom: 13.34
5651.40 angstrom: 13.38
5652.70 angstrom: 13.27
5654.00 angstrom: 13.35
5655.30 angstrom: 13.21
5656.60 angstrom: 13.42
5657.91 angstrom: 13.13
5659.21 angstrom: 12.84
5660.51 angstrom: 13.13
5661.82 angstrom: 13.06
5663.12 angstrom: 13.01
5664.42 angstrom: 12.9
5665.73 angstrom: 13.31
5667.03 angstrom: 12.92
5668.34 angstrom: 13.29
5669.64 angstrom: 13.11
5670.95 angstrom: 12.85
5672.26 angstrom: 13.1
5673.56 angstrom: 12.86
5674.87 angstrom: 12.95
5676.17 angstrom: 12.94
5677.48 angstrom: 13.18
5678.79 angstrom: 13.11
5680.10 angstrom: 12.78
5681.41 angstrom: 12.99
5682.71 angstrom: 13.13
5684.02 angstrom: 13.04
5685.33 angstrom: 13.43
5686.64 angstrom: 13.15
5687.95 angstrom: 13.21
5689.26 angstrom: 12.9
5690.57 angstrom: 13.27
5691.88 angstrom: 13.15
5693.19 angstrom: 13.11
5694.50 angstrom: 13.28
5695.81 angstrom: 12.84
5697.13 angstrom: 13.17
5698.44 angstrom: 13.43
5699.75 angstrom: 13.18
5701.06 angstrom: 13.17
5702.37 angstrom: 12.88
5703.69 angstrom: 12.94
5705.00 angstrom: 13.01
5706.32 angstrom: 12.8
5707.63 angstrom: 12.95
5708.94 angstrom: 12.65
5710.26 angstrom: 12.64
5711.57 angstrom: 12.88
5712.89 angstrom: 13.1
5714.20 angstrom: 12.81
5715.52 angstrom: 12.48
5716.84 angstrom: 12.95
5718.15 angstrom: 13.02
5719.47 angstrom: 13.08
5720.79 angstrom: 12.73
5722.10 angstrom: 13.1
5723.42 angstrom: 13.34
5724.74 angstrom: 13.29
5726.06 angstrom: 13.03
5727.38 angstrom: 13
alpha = 25.8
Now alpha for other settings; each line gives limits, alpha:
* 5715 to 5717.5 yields 25.4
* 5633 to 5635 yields 26.8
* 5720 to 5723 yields 25.8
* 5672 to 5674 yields 26.0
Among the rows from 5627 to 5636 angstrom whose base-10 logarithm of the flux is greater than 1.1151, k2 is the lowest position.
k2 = 5629.32 angstrom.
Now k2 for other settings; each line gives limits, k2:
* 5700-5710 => 5701.06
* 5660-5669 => 5660.51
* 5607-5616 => 5607.33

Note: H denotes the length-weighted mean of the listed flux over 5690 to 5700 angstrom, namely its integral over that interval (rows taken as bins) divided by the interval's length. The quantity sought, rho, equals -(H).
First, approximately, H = 13.2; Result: -13.2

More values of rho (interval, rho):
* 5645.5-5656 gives -13.2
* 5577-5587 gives -13.4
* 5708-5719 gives -12.8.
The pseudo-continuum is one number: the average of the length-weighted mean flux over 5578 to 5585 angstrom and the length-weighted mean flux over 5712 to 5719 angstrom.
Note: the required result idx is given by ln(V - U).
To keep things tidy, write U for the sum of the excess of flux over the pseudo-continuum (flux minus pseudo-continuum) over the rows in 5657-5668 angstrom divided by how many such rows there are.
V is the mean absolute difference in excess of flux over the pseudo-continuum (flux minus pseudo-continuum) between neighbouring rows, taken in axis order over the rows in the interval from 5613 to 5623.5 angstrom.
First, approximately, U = -0.17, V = 0.22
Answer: -0.94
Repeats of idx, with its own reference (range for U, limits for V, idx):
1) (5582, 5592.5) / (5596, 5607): -1.46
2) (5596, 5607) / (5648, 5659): -1.71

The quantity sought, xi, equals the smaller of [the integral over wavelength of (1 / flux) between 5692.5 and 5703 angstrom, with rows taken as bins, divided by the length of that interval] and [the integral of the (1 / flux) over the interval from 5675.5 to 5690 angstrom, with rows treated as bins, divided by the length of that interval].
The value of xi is 0.0762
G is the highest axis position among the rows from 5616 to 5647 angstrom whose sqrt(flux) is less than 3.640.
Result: 5646.19 angstrom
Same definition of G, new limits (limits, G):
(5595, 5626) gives 5625.43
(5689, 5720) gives 5719.47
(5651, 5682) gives 5681.41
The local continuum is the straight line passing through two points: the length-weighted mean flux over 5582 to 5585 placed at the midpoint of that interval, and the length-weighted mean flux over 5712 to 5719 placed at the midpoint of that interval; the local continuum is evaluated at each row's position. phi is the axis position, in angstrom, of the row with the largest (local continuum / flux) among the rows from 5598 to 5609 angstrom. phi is 5602.16 angstrom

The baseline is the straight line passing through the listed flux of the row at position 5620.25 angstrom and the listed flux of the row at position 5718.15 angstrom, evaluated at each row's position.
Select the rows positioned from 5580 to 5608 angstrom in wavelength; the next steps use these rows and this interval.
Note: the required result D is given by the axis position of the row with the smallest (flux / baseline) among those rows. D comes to 5589.28 angstrom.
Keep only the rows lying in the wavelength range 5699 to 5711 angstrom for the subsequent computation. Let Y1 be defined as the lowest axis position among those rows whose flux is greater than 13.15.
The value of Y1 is 5699.75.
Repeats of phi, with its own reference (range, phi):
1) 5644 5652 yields 5646.19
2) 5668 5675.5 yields 5670.95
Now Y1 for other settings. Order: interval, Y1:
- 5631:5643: 5631.91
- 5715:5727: 5723.42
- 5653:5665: 5654.00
